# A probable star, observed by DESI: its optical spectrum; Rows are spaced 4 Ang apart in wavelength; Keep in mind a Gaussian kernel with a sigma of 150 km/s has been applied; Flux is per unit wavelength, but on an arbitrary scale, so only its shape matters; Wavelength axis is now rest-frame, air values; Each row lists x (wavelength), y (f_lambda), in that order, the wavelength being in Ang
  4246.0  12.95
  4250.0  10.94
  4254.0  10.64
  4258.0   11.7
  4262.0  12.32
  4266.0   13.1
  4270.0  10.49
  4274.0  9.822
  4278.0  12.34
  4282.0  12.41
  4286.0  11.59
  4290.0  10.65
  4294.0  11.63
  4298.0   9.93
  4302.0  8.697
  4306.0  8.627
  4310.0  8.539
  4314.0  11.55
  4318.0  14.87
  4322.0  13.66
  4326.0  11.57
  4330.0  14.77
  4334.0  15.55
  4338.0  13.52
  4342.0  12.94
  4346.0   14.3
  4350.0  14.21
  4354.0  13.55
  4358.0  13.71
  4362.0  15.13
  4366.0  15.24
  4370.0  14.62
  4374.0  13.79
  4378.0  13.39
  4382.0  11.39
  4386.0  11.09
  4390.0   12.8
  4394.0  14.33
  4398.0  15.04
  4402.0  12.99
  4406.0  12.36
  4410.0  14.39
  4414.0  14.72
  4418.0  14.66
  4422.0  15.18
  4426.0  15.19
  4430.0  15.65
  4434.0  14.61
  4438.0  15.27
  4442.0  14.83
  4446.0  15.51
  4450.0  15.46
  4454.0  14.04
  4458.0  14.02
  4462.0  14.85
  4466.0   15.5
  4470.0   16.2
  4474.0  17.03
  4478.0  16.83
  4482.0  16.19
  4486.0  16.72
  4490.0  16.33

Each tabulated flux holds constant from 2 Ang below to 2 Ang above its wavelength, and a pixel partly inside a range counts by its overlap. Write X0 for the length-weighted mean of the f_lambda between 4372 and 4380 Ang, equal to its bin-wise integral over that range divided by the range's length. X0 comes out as 13.6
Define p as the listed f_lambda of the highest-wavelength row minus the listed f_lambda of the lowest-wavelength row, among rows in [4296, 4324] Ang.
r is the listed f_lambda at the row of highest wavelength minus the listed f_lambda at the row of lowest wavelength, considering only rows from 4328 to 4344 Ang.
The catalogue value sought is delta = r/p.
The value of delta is -0.5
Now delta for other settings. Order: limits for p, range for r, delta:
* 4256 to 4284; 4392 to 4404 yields -1.9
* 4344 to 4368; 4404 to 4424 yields 3.0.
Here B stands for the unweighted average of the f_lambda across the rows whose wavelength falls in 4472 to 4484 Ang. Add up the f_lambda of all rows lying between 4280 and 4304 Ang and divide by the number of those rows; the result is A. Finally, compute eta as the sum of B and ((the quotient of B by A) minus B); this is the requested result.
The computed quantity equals 1.5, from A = 10.8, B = 16.7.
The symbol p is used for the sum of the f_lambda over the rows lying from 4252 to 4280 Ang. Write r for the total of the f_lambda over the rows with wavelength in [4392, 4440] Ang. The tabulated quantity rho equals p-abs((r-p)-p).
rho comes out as 67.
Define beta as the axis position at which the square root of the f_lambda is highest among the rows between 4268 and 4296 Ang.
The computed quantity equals 4282.0 Ang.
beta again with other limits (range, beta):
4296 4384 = 4334.0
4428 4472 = 4470.0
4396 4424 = 4422.0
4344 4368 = 4366.0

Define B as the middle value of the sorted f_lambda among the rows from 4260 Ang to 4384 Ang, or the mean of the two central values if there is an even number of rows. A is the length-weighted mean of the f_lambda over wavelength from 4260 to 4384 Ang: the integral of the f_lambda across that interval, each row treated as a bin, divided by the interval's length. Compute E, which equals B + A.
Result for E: 25.5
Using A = 12.5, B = 12.9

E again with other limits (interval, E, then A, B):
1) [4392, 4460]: 29.3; 14.6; 14.7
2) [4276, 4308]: 21.9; 10.7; 11.1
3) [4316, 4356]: 27.8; 13.9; 13.9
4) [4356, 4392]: 27.2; 13.5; 13.7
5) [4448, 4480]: 31.0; 15.5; 15.5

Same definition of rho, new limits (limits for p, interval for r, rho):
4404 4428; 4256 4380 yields -129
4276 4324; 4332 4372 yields 8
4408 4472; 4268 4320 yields -99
